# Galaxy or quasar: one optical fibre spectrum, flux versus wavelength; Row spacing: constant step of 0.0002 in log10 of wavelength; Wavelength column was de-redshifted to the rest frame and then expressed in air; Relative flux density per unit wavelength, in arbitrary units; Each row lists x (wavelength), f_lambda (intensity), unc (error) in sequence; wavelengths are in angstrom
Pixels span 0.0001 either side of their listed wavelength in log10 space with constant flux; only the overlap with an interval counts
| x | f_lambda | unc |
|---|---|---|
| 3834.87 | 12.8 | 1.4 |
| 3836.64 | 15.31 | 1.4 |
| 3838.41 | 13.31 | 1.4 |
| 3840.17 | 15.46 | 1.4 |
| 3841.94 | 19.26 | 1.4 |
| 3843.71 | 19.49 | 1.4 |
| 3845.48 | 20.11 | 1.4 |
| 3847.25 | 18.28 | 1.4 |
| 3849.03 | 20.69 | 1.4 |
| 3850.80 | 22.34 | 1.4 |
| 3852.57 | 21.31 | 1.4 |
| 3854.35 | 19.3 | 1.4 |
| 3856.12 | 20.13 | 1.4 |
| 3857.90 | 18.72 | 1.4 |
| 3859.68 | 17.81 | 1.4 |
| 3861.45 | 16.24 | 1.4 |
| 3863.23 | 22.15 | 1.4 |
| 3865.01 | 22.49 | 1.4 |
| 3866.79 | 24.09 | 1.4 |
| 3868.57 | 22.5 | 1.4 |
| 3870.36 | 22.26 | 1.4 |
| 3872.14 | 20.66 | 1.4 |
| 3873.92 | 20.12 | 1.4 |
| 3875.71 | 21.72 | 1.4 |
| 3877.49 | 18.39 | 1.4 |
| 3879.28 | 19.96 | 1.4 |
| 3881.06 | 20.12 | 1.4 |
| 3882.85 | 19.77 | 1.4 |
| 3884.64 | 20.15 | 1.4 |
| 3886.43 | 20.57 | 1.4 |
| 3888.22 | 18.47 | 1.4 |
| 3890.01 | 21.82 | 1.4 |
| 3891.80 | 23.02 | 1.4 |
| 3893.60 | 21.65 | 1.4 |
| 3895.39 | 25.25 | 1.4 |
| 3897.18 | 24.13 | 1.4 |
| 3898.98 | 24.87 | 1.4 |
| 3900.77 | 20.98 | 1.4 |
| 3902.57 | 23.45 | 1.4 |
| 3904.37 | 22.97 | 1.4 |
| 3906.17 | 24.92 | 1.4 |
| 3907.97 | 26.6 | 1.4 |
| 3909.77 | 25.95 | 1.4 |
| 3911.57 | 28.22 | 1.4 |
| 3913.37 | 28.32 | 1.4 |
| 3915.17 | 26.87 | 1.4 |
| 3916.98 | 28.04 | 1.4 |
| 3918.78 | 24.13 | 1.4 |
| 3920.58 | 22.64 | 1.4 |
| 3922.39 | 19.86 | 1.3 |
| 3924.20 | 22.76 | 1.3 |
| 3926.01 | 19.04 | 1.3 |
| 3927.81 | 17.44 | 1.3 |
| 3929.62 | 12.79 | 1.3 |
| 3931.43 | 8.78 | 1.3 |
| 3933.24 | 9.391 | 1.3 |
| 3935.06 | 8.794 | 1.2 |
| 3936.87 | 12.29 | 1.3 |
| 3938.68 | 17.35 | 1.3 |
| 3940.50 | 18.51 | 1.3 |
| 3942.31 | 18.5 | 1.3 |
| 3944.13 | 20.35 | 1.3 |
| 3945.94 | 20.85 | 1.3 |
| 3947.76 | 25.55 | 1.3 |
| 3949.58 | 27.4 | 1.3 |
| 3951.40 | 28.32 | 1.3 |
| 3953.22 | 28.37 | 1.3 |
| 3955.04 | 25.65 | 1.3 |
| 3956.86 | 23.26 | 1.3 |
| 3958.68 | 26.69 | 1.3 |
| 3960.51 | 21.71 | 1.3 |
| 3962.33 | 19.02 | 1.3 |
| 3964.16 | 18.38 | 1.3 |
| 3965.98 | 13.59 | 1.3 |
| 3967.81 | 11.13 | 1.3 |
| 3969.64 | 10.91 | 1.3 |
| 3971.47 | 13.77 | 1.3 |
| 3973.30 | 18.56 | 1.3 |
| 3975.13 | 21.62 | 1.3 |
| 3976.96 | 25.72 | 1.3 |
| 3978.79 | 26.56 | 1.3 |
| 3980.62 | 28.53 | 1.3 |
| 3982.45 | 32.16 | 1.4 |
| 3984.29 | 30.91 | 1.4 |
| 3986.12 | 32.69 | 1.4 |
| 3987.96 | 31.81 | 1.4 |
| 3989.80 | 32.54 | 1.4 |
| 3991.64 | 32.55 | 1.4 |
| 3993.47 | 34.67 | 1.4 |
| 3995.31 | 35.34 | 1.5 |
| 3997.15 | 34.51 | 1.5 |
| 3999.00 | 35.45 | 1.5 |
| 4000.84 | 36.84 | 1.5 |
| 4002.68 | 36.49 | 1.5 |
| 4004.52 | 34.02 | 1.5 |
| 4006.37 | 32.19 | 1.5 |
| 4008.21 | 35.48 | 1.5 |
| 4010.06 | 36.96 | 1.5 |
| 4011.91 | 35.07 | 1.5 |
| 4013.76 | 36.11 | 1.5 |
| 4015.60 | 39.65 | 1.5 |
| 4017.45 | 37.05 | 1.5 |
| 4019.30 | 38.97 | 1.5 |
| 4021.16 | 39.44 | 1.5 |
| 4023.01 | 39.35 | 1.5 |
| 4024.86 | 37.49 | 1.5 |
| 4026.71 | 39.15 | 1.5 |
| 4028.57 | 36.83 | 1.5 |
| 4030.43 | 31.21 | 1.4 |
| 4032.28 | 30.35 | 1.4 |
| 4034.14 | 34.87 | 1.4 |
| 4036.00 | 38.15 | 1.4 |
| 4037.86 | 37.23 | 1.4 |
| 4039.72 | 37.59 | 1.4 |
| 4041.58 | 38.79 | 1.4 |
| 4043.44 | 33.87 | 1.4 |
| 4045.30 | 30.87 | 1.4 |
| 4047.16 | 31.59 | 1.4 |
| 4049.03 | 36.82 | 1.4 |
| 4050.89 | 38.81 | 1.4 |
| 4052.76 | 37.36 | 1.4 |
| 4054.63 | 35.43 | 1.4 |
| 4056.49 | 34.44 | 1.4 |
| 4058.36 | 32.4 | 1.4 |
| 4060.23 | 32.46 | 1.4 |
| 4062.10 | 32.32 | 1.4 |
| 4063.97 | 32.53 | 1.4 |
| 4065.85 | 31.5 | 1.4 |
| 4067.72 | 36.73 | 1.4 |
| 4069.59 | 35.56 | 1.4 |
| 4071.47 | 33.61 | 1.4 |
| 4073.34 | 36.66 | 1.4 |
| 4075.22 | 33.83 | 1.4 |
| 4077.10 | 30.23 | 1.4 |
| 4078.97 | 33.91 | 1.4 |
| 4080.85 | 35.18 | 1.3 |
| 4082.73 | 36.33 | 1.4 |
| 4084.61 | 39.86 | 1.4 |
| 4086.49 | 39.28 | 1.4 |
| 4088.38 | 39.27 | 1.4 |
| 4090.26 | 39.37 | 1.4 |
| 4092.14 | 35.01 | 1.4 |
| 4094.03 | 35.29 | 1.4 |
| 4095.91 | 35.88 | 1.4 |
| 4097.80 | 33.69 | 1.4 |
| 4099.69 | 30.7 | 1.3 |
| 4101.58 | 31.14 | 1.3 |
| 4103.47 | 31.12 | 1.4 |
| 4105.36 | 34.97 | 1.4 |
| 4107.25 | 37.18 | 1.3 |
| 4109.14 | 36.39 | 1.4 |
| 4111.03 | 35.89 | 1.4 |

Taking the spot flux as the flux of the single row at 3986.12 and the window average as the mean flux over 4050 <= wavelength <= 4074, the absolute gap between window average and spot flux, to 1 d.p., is 1.9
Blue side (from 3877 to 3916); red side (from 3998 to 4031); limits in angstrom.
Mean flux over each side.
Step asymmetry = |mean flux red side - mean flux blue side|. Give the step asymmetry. 13.5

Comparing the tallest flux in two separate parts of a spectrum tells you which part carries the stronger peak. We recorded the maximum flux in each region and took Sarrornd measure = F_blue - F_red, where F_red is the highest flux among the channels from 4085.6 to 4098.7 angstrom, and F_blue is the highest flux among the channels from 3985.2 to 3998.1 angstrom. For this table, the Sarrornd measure -4.0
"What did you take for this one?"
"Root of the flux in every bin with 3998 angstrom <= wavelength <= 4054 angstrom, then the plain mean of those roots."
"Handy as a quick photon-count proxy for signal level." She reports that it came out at 6.0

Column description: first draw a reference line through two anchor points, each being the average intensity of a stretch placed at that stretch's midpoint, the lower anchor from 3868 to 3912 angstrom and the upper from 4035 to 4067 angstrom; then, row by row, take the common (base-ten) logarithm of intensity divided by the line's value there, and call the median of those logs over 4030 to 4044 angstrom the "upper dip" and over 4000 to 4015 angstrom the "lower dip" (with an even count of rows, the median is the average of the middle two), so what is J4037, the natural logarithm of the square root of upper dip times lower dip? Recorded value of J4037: -3.24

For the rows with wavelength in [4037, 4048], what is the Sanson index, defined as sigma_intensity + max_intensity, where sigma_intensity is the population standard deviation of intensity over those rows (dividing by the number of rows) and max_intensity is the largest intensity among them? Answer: 42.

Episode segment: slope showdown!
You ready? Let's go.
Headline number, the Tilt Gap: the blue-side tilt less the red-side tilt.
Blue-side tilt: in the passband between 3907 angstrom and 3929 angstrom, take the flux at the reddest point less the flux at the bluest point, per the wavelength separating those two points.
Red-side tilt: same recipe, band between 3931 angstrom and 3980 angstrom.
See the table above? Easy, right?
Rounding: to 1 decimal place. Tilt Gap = -0.8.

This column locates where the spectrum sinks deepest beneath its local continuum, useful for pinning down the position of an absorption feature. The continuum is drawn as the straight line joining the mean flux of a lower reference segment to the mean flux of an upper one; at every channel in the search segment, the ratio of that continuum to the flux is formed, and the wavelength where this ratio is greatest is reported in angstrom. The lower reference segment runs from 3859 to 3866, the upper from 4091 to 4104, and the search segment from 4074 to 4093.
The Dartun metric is 4077.10 angstrom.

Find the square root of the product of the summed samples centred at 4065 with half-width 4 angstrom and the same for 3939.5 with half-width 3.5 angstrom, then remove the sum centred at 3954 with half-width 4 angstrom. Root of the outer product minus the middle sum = -11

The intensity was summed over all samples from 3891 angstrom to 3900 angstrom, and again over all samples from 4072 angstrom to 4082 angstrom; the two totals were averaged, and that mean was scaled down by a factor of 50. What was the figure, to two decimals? 2.89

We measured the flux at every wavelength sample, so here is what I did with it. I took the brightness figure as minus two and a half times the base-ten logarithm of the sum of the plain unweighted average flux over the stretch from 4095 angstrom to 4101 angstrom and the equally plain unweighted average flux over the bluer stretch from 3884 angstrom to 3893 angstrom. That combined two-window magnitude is -4.3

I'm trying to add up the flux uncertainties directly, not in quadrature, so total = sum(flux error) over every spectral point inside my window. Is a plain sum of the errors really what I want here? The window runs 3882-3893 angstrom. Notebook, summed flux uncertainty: 8.40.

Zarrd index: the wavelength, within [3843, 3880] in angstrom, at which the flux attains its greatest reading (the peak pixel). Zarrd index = 3866.79 angstrom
